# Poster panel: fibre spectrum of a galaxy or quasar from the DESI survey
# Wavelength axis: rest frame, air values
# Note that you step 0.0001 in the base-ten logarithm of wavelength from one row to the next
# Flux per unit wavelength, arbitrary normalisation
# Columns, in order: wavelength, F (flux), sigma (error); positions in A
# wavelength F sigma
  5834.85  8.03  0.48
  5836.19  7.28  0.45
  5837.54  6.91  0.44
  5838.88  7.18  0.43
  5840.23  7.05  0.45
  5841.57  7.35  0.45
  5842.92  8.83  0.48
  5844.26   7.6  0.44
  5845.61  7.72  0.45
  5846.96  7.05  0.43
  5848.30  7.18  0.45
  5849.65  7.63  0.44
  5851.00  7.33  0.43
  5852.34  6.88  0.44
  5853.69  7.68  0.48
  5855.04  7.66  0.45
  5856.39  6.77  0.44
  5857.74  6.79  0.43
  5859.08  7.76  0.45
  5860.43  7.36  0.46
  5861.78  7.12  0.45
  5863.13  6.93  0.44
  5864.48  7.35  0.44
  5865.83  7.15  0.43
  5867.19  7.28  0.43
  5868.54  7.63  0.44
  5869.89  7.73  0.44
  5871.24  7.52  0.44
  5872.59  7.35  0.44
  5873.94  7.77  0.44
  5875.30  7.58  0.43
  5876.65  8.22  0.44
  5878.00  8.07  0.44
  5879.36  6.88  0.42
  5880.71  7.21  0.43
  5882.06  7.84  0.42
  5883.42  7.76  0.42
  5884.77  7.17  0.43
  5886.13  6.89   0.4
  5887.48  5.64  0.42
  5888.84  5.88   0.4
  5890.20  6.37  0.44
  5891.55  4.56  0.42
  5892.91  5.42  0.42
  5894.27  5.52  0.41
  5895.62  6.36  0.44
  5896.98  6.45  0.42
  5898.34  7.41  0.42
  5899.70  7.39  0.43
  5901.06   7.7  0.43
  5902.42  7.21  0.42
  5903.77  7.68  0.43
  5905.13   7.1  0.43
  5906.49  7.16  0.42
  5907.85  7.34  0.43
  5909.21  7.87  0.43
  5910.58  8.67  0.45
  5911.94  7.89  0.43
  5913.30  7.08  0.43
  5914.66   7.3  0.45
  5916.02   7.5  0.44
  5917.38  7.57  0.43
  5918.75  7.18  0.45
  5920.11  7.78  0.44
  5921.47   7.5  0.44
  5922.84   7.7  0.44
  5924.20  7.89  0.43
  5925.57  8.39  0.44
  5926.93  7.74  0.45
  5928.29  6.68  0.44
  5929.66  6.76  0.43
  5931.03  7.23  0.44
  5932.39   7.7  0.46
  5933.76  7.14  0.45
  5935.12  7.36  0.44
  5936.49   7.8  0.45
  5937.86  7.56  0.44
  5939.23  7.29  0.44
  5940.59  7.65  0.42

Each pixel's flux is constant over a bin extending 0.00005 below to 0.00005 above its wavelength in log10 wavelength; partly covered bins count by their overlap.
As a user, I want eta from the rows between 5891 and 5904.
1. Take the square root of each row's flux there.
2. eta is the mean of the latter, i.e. 2.55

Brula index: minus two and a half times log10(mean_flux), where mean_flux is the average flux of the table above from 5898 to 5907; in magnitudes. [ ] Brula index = -2.17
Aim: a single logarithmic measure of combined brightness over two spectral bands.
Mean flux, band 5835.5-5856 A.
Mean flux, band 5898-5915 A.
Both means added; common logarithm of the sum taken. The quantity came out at 1.17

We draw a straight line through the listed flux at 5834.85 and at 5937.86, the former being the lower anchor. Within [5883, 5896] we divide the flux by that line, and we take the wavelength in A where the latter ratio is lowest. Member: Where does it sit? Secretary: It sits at 5891.55 A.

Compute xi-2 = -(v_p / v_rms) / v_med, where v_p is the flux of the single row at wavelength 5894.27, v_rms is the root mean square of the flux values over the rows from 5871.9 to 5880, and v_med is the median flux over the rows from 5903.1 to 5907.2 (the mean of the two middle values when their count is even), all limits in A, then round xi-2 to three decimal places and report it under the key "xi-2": -0.101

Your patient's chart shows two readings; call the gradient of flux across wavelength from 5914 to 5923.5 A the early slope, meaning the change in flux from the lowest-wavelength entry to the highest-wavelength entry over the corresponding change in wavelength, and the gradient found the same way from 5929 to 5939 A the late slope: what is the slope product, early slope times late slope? 0.0048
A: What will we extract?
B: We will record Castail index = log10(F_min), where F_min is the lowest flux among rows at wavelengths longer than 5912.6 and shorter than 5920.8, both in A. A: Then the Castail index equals 0.850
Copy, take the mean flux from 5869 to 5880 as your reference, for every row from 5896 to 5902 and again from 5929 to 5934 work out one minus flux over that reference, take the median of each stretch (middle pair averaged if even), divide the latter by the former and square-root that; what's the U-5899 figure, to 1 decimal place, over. 1.4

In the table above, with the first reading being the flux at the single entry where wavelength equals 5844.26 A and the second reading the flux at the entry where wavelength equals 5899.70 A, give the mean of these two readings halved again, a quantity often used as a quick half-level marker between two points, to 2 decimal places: 3.75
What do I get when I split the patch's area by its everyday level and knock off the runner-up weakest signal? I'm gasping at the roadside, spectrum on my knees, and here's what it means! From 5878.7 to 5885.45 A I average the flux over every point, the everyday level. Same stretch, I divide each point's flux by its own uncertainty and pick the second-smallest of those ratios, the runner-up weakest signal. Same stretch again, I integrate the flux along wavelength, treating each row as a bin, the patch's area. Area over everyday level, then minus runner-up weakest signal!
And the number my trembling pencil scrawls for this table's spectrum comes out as -9.9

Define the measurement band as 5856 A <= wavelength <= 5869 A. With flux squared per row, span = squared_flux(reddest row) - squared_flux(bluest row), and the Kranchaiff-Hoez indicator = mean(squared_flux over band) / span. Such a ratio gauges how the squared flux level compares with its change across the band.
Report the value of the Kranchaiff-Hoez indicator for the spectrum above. 4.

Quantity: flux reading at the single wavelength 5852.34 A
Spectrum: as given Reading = 6.88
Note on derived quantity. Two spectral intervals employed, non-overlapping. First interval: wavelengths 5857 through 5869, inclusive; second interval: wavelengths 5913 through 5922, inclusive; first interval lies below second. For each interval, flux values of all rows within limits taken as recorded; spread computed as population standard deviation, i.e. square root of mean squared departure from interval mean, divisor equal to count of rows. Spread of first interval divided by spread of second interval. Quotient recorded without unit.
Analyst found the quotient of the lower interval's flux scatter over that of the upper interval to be 1.30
